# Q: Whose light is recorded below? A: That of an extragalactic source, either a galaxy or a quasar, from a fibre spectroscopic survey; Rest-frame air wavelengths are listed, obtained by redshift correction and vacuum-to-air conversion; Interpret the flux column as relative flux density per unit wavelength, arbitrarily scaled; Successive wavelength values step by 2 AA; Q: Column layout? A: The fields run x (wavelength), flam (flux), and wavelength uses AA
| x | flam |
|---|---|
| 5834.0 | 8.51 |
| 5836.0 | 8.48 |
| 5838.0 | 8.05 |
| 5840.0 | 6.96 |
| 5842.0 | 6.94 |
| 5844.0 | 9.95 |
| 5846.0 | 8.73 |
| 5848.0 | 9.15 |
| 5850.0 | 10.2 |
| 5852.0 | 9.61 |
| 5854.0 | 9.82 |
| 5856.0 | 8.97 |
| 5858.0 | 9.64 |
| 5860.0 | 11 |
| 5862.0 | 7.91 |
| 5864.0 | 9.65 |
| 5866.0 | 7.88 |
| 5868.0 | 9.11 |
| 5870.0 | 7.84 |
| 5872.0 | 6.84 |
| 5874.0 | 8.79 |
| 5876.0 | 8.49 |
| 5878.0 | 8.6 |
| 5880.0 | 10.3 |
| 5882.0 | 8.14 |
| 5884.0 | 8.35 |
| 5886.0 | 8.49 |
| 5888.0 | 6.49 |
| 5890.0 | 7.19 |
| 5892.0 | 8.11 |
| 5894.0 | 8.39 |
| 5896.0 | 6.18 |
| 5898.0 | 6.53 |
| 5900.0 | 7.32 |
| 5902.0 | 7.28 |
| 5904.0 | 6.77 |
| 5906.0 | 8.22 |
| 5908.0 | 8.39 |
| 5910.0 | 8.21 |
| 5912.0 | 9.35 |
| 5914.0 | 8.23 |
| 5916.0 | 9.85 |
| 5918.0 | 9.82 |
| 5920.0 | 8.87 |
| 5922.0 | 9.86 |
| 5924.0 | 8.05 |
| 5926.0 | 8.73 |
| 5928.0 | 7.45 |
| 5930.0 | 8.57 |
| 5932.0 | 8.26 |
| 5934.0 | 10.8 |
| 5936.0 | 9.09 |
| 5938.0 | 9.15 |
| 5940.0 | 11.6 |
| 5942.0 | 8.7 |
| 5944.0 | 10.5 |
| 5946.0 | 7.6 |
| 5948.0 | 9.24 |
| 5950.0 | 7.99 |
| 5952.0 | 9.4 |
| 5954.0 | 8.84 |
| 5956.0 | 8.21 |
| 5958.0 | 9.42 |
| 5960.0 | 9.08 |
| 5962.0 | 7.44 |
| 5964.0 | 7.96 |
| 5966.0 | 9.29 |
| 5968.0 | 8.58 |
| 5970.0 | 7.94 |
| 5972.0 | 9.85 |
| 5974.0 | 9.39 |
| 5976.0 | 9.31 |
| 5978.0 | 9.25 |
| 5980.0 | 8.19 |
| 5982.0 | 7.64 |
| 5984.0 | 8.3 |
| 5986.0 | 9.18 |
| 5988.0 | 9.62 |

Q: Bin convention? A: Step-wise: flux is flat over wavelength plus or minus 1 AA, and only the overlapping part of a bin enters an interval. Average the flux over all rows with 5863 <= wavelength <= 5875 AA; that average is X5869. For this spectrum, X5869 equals 8.4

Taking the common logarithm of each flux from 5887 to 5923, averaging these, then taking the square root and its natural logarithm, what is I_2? -0.052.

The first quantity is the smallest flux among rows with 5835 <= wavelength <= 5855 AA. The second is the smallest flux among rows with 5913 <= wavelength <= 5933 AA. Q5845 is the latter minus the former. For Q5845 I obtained 0.51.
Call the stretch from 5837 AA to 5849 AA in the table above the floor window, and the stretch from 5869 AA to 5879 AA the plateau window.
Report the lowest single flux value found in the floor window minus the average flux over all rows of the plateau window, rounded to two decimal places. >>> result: -1.17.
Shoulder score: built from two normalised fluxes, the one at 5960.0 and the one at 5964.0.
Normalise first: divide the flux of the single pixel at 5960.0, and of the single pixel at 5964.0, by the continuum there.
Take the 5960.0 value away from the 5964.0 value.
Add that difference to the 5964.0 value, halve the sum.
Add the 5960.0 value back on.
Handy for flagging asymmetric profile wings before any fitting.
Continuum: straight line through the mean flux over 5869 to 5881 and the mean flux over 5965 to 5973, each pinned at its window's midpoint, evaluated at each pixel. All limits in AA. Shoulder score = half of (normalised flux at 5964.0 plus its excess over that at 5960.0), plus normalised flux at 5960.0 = 1.41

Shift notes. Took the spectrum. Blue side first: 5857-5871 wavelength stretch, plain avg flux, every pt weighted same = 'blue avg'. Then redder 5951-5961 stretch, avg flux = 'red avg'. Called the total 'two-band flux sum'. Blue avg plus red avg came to 18.0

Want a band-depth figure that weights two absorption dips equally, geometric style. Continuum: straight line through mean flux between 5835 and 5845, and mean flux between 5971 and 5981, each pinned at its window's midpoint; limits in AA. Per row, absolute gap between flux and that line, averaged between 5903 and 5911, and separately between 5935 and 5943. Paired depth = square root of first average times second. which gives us 0.79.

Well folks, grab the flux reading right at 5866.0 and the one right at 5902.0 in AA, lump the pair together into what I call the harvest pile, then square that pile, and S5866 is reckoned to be 230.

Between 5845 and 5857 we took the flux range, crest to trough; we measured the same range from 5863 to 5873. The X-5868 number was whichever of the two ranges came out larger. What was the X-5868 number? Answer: 2.8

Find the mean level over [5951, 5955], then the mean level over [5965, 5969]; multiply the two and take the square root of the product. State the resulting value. 9.0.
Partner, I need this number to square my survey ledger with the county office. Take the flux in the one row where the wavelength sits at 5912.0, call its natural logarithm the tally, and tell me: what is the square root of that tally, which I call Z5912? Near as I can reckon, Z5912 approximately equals 1.50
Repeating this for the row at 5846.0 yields 1.47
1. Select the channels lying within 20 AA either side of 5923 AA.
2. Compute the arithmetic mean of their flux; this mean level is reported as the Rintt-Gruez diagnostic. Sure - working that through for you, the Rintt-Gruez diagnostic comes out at 8.90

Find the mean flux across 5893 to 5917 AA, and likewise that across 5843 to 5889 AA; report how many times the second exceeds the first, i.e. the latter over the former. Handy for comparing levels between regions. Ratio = 1.12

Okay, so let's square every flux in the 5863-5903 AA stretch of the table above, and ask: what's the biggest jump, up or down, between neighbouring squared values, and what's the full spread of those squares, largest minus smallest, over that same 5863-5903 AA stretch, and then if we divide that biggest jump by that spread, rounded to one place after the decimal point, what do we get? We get 0.6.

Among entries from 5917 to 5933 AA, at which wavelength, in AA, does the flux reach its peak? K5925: 5922.0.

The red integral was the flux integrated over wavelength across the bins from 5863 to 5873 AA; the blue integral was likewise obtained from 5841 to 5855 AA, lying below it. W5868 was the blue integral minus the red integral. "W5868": 46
